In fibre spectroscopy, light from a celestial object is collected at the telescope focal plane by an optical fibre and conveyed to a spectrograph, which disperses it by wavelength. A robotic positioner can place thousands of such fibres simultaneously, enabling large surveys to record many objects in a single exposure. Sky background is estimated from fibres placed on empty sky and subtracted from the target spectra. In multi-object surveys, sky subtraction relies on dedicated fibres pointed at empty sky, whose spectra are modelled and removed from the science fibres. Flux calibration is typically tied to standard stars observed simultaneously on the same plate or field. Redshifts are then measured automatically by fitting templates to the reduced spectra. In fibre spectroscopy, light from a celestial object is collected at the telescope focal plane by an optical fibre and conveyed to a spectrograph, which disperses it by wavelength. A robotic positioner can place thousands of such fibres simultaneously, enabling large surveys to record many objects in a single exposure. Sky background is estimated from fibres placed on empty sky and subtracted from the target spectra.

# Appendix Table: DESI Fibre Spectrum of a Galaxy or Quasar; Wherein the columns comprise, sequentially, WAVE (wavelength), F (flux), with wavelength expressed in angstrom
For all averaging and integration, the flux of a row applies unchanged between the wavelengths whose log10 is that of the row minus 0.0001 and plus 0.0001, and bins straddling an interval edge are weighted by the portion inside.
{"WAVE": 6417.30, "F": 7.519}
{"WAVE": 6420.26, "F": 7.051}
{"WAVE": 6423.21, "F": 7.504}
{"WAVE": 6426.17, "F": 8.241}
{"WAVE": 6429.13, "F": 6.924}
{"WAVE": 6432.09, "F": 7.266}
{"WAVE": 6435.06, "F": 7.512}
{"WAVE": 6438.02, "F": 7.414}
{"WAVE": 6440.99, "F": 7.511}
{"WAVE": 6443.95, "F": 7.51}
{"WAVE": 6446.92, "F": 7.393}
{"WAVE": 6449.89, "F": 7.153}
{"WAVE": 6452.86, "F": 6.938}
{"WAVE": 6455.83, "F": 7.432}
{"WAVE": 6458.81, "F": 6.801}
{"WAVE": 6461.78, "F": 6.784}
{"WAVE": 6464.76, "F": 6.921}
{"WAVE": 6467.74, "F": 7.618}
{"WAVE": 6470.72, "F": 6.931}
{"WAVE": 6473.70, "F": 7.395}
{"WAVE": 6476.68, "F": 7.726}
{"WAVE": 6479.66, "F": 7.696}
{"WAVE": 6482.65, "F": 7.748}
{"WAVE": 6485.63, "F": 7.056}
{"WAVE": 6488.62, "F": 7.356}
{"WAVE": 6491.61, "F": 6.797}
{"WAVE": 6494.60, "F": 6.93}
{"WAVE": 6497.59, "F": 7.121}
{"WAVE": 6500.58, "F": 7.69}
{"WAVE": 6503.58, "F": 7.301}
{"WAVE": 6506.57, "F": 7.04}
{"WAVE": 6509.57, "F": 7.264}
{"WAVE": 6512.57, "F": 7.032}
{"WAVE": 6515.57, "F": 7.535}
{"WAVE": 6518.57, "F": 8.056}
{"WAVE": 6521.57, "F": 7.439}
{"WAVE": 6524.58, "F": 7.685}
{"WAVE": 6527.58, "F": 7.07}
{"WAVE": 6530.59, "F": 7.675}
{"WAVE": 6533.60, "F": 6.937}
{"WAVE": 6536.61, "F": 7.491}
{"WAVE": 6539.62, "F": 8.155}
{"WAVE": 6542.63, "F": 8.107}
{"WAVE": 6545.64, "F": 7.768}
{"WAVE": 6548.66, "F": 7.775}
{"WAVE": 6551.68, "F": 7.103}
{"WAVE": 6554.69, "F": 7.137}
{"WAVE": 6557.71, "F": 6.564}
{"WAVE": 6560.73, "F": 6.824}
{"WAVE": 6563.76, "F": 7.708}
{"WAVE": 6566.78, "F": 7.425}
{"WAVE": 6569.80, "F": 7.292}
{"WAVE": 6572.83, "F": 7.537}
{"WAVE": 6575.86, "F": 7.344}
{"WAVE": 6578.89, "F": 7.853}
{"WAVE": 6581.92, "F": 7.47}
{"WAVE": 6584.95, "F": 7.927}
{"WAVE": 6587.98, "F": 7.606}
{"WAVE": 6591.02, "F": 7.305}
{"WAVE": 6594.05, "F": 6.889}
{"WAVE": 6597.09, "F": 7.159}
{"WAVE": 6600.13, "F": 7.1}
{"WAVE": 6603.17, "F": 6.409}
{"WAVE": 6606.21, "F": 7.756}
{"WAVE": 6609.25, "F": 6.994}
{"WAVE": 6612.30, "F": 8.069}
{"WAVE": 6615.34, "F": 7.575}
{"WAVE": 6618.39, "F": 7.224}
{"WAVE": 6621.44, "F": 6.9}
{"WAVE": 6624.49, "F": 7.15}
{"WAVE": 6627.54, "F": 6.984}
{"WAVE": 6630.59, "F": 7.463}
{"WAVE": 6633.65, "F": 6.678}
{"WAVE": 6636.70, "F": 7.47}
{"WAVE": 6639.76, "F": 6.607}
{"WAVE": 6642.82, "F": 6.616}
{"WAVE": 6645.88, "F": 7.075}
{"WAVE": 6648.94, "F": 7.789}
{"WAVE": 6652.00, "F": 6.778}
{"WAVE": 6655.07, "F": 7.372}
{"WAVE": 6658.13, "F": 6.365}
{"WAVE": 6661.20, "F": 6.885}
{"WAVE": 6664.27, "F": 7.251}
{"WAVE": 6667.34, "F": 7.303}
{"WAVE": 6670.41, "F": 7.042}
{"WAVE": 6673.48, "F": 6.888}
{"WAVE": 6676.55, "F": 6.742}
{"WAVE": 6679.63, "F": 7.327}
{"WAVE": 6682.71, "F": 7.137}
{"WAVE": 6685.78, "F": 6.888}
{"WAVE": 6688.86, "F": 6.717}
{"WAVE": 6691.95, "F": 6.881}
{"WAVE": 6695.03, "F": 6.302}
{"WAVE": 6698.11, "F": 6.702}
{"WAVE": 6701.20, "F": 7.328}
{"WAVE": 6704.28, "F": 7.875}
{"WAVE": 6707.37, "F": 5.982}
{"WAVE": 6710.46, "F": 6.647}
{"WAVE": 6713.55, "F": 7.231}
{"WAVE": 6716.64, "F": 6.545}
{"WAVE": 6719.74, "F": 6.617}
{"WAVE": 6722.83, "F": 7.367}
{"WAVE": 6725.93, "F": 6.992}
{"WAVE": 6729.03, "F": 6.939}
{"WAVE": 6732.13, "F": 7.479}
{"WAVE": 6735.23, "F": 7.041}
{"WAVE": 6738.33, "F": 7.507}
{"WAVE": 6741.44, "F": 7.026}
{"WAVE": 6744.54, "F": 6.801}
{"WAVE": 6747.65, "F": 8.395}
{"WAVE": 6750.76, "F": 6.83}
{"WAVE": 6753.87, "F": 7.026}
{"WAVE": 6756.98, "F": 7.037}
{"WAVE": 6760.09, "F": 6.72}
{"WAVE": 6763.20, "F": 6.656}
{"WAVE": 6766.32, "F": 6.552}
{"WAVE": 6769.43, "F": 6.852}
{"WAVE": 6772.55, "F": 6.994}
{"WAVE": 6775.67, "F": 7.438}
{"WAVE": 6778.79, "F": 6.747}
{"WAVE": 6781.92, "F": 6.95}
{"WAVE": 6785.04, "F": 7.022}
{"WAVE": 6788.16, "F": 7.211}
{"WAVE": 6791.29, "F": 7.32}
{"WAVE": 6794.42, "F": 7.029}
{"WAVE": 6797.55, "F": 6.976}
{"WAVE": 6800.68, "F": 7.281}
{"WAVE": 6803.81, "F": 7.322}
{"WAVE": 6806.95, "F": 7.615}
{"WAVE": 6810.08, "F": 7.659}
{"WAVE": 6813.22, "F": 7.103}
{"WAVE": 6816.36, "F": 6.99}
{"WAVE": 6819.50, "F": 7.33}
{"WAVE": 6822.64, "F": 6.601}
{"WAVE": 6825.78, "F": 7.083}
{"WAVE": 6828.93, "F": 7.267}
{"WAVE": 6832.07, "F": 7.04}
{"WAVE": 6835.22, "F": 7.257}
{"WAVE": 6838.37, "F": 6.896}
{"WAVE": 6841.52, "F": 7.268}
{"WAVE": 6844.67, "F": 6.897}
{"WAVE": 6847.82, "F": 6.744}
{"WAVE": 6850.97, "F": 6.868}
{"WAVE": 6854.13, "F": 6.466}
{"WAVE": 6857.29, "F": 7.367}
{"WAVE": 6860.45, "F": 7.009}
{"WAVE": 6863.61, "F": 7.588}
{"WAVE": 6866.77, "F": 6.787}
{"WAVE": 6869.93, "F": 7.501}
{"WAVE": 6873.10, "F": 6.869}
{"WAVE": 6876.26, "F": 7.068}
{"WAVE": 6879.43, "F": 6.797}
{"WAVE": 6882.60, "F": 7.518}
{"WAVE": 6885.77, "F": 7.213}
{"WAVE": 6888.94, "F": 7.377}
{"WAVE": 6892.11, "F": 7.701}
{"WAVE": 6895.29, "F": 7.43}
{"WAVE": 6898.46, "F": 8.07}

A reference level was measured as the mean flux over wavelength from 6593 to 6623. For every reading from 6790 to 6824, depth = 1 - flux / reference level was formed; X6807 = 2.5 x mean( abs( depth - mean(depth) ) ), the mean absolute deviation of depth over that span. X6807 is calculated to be 0.083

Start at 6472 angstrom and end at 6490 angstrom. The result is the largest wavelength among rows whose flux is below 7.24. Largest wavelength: 6485.63 angstrom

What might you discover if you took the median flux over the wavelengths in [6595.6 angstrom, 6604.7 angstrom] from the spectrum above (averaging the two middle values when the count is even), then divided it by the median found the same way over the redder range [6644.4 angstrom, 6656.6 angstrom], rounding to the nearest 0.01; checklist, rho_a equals 0.98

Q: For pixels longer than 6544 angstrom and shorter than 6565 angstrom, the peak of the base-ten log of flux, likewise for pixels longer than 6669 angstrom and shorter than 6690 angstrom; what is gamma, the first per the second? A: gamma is 1.03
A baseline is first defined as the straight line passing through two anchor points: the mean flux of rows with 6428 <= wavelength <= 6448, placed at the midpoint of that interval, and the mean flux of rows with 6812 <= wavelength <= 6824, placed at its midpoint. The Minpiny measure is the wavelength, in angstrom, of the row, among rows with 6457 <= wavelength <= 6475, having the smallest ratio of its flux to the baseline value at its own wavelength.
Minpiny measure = 6461.78 angstrom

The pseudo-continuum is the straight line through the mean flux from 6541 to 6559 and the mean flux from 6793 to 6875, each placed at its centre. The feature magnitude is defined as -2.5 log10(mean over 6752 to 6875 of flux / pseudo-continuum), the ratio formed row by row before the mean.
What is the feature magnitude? 0.011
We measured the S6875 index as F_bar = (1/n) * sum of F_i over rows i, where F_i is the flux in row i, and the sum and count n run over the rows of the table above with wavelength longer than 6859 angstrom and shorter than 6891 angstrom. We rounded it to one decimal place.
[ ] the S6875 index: 7.2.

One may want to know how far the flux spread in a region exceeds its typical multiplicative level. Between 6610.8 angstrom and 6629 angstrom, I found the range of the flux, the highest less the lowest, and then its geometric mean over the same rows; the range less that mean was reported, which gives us -6.14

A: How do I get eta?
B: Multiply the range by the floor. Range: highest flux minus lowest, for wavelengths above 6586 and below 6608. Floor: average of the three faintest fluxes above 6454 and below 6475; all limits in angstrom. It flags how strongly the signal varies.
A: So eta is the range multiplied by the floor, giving 9.2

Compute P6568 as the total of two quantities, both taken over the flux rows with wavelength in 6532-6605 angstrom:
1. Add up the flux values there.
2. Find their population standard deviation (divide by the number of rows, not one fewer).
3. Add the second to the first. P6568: 177.3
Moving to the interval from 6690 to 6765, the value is 168.4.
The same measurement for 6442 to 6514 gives 173.9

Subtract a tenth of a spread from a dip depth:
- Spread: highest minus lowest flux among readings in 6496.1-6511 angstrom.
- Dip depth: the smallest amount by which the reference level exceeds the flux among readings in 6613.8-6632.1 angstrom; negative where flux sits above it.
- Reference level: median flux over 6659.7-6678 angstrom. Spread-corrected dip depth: -0.7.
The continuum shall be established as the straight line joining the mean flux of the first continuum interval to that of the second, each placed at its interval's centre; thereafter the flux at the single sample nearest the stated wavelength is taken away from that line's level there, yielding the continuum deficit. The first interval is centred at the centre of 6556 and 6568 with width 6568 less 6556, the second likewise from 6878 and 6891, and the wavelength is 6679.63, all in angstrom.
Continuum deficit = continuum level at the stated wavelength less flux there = -0.16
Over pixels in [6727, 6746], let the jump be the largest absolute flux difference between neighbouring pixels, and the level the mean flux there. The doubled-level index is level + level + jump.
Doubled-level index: 14.80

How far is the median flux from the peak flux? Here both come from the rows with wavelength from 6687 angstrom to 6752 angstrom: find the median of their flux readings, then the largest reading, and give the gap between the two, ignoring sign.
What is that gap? 1.5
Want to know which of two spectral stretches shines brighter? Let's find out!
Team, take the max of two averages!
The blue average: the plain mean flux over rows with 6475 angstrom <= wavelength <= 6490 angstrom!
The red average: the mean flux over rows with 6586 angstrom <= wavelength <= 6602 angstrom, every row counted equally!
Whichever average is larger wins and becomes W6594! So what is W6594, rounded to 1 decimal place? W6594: 7.5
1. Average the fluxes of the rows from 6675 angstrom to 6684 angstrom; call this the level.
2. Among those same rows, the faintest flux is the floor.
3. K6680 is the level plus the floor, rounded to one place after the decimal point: 13.8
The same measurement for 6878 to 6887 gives 14.0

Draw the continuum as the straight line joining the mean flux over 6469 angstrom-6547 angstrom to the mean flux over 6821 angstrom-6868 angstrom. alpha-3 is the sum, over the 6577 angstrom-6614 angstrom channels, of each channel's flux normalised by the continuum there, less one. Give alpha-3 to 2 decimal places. 0.10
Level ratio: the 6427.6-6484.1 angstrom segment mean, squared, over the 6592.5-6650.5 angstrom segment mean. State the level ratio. 7.4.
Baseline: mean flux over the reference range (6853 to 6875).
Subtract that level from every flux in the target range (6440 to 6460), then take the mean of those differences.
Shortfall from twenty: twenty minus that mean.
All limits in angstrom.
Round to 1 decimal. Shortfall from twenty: 19.8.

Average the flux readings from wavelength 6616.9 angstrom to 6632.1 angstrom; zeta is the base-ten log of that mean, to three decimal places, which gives 0.854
